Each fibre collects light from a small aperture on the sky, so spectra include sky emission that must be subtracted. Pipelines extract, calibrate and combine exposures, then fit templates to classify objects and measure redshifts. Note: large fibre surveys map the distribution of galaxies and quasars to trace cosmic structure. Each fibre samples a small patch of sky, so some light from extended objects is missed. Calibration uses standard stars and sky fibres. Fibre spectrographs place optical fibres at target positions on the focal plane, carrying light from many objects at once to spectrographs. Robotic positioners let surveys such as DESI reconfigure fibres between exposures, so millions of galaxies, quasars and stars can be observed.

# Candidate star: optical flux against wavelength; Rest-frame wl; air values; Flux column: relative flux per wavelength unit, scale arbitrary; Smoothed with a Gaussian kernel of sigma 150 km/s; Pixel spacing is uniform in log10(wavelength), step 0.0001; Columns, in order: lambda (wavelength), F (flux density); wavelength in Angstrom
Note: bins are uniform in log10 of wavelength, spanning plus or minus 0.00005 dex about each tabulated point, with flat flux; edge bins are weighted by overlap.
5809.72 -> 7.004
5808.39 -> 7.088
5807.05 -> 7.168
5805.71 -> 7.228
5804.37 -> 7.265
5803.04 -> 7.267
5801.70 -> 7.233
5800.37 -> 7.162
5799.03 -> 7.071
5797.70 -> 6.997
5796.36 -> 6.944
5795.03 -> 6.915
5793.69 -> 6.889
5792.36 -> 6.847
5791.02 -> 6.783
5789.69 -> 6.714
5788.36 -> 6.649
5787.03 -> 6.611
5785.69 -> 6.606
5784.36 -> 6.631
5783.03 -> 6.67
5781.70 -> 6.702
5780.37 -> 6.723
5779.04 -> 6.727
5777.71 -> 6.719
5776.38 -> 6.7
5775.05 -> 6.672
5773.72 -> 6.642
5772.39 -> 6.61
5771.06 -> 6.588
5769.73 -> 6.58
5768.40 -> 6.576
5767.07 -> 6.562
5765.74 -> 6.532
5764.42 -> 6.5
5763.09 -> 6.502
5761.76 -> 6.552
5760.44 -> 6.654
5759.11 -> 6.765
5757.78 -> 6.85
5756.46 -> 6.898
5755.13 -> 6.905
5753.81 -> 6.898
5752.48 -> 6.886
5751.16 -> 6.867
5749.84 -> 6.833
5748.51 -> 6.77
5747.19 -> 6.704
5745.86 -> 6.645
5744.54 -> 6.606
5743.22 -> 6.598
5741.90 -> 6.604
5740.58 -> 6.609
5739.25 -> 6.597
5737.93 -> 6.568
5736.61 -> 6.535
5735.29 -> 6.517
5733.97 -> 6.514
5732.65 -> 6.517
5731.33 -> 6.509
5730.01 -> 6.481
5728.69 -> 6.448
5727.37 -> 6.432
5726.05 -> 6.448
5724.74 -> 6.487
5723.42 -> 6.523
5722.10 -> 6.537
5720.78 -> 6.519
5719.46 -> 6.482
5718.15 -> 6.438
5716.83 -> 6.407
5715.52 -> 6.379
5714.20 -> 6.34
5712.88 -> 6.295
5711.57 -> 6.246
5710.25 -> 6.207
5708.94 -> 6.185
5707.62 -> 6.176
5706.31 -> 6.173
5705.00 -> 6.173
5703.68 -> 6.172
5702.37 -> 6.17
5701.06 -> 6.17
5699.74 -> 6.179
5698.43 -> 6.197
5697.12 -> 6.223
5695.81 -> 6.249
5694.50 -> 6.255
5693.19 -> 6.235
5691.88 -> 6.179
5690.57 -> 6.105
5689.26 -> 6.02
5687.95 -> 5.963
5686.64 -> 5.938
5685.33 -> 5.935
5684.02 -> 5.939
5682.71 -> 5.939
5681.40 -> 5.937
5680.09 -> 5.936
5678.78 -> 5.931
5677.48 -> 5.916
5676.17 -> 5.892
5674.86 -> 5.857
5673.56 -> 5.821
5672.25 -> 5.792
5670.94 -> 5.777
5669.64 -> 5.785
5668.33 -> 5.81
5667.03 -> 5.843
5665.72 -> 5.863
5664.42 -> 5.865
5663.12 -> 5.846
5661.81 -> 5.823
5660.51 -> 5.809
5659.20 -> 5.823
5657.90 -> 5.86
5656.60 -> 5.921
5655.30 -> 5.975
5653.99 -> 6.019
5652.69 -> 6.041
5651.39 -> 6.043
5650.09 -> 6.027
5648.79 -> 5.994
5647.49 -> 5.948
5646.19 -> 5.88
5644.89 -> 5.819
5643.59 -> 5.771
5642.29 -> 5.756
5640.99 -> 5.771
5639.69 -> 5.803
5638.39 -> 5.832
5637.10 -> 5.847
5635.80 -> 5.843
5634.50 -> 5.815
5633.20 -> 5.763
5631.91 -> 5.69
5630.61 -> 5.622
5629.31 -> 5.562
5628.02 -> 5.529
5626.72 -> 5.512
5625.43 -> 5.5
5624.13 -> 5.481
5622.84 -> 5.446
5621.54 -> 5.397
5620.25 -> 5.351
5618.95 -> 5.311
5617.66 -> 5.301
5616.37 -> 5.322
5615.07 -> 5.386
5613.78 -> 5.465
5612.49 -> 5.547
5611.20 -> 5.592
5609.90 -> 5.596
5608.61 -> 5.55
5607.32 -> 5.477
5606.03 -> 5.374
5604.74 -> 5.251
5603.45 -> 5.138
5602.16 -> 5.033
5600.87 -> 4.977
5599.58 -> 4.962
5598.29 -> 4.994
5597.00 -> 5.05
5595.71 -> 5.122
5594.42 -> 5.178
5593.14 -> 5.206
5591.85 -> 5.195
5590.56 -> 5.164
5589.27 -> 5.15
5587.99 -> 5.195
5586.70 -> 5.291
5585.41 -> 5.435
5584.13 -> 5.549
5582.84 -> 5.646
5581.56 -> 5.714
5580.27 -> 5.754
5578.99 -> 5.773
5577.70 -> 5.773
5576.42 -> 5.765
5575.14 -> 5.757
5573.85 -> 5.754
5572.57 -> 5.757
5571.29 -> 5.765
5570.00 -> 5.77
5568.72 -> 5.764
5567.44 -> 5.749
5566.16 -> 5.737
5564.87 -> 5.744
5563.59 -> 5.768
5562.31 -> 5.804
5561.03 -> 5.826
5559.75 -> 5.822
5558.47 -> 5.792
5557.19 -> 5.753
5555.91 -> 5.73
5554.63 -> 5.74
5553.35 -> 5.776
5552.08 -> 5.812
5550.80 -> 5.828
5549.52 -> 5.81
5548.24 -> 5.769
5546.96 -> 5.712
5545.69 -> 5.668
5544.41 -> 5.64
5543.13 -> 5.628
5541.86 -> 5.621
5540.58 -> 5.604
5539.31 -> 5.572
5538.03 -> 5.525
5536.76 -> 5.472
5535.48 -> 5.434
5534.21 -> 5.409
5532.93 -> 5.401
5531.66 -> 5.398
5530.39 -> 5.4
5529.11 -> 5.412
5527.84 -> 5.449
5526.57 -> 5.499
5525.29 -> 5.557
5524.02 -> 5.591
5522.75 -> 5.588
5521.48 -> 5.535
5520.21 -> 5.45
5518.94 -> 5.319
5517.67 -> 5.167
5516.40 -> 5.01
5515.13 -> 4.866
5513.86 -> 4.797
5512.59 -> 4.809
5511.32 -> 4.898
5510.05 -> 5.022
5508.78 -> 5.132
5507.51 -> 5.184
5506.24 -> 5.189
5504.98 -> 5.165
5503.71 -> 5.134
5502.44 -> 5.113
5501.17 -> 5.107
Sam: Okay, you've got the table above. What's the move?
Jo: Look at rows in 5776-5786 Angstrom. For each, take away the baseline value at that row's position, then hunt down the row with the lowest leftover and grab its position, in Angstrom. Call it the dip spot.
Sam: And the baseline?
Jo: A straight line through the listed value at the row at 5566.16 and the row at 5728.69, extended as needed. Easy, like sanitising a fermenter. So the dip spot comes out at 5785.69 Angstrom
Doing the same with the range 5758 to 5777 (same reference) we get 5764.42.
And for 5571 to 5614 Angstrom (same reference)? 5599.58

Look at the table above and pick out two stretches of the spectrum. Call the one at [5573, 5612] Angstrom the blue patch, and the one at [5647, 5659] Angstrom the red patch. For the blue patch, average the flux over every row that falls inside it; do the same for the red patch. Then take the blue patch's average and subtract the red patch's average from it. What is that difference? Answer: -0.60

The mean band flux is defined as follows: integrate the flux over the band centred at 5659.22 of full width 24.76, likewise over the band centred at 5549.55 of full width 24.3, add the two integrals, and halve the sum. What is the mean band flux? 142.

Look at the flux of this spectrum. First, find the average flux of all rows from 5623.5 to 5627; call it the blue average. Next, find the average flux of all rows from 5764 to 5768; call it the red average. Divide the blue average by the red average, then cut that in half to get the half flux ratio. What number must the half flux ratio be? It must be 0.42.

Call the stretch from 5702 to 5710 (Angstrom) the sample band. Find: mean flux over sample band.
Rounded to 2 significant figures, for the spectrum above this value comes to 6.2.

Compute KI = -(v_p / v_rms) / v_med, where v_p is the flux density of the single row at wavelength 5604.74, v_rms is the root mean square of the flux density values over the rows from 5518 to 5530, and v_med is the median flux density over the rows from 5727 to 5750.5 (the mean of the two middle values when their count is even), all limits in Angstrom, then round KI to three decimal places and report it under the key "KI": -0.145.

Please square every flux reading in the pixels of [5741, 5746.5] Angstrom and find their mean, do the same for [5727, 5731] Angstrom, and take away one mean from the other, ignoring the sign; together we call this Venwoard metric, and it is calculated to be 2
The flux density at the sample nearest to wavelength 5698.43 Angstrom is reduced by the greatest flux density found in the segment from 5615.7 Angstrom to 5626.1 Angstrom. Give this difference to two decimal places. 0.70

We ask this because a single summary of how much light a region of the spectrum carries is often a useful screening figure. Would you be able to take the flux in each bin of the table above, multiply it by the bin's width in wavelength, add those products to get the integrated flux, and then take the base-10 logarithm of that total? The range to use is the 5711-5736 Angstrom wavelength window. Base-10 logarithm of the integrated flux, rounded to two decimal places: 2.21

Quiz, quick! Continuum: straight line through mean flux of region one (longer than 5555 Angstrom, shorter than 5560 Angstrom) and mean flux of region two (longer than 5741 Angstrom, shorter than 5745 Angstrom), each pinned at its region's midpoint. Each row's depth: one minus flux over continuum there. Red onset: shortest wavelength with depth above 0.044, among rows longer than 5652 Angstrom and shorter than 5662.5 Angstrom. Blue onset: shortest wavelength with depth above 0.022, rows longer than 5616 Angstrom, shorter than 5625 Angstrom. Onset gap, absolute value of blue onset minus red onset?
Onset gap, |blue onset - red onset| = 40.2 Angstrom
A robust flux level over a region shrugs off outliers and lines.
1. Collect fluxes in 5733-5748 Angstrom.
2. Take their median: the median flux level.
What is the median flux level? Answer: 6.6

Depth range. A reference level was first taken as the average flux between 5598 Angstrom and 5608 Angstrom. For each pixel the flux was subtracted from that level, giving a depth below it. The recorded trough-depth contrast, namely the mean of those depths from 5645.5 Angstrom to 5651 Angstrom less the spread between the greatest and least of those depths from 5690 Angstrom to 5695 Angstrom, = -1.0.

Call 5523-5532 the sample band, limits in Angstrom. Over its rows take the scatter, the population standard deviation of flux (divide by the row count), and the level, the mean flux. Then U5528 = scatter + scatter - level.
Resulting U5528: -5.33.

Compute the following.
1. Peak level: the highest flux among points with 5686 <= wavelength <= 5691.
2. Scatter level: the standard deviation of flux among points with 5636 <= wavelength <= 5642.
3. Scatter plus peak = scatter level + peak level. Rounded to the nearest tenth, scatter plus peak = 6.1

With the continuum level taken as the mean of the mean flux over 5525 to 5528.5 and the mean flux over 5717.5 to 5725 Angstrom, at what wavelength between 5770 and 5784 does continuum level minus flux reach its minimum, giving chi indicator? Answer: 5779.04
